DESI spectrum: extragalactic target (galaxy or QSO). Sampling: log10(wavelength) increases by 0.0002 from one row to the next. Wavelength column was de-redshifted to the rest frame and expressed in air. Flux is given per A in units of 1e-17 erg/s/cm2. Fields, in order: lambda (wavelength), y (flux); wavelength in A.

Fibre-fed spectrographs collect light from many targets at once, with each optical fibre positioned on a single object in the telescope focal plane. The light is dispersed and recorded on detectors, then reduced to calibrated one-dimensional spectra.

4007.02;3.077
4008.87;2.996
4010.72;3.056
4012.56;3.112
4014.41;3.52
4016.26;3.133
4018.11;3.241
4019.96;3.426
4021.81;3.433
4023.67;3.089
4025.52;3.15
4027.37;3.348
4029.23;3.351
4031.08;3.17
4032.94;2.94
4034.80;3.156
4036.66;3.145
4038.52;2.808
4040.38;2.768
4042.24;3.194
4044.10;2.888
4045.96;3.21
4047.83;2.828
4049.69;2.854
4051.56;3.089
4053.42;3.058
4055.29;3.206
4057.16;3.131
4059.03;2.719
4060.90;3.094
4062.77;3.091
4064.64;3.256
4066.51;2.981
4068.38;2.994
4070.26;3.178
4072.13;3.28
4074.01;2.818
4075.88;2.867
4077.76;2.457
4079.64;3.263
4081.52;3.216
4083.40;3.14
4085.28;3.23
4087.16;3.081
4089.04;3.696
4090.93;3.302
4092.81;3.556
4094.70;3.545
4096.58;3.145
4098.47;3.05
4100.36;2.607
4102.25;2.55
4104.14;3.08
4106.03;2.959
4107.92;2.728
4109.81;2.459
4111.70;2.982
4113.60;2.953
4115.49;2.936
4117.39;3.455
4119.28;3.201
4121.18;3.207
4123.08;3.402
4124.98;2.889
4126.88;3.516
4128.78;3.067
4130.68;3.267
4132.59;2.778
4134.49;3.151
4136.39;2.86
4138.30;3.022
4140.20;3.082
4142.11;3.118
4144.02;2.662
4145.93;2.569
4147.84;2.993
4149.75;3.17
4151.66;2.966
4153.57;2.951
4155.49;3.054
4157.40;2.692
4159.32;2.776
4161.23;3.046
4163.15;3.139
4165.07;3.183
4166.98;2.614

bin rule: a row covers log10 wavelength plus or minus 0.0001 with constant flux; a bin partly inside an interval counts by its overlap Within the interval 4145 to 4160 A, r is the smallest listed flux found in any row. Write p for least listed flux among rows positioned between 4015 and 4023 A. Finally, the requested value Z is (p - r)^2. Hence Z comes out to 0.32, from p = 3.133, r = 2.569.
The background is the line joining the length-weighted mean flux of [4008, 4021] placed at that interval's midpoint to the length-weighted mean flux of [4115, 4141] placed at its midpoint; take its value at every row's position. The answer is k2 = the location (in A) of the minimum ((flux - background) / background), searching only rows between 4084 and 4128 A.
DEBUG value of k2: 4109.81 A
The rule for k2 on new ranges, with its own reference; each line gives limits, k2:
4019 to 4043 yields 4040.38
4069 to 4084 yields 4077.76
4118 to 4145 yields 4144.02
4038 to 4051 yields 4040.38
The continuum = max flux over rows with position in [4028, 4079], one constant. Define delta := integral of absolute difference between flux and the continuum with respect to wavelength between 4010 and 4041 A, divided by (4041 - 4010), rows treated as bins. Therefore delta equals 0.218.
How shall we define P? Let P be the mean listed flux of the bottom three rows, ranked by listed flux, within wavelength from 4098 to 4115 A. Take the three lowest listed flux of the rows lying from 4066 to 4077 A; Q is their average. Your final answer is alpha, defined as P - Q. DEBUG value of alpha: -0.35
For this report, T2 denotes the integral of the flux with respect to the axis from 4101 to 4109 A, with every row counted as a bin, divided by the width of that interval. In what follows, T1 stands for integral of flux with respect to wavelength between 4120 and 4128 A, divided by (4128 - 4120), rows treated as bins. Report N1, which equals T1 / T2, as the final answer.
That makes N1 1.15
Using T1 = 3.25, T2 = 2.8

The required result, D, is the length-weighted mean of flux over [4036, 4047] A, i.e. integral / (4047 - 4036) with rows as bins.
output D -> 3.00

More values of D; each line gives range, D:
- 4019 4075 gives 3.09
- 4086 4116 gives 3.04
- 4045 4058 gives 3.05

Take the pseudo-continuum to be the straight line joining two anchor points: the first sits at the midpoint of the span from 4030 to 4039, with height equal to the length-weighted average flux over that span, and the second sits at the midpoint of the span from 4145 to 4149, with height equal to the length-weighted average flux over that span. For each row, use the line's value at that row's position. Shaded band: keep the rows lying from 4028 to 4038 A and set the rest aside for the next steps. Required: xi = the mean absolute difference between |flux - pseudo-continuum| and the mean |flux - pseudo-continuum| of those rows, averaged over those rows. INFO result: 0.06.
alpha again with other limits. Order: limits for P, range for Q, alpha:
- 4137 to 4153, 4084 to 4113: 0.19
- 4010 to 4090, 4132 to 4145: -0.12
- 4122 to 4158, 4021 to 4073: -0.12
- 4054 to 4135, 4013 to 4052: -0.31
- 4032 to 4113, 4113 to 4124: -0.54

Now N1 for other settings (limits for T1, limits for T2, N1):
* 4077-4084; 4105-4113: 1.08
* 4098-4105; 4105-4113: 1.00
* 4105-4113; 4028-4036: 0.88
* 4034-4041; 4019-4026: 0.91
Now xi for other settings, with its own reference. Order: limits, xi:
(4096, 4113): 0.10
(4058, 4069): 0.10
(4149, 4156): 0.08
